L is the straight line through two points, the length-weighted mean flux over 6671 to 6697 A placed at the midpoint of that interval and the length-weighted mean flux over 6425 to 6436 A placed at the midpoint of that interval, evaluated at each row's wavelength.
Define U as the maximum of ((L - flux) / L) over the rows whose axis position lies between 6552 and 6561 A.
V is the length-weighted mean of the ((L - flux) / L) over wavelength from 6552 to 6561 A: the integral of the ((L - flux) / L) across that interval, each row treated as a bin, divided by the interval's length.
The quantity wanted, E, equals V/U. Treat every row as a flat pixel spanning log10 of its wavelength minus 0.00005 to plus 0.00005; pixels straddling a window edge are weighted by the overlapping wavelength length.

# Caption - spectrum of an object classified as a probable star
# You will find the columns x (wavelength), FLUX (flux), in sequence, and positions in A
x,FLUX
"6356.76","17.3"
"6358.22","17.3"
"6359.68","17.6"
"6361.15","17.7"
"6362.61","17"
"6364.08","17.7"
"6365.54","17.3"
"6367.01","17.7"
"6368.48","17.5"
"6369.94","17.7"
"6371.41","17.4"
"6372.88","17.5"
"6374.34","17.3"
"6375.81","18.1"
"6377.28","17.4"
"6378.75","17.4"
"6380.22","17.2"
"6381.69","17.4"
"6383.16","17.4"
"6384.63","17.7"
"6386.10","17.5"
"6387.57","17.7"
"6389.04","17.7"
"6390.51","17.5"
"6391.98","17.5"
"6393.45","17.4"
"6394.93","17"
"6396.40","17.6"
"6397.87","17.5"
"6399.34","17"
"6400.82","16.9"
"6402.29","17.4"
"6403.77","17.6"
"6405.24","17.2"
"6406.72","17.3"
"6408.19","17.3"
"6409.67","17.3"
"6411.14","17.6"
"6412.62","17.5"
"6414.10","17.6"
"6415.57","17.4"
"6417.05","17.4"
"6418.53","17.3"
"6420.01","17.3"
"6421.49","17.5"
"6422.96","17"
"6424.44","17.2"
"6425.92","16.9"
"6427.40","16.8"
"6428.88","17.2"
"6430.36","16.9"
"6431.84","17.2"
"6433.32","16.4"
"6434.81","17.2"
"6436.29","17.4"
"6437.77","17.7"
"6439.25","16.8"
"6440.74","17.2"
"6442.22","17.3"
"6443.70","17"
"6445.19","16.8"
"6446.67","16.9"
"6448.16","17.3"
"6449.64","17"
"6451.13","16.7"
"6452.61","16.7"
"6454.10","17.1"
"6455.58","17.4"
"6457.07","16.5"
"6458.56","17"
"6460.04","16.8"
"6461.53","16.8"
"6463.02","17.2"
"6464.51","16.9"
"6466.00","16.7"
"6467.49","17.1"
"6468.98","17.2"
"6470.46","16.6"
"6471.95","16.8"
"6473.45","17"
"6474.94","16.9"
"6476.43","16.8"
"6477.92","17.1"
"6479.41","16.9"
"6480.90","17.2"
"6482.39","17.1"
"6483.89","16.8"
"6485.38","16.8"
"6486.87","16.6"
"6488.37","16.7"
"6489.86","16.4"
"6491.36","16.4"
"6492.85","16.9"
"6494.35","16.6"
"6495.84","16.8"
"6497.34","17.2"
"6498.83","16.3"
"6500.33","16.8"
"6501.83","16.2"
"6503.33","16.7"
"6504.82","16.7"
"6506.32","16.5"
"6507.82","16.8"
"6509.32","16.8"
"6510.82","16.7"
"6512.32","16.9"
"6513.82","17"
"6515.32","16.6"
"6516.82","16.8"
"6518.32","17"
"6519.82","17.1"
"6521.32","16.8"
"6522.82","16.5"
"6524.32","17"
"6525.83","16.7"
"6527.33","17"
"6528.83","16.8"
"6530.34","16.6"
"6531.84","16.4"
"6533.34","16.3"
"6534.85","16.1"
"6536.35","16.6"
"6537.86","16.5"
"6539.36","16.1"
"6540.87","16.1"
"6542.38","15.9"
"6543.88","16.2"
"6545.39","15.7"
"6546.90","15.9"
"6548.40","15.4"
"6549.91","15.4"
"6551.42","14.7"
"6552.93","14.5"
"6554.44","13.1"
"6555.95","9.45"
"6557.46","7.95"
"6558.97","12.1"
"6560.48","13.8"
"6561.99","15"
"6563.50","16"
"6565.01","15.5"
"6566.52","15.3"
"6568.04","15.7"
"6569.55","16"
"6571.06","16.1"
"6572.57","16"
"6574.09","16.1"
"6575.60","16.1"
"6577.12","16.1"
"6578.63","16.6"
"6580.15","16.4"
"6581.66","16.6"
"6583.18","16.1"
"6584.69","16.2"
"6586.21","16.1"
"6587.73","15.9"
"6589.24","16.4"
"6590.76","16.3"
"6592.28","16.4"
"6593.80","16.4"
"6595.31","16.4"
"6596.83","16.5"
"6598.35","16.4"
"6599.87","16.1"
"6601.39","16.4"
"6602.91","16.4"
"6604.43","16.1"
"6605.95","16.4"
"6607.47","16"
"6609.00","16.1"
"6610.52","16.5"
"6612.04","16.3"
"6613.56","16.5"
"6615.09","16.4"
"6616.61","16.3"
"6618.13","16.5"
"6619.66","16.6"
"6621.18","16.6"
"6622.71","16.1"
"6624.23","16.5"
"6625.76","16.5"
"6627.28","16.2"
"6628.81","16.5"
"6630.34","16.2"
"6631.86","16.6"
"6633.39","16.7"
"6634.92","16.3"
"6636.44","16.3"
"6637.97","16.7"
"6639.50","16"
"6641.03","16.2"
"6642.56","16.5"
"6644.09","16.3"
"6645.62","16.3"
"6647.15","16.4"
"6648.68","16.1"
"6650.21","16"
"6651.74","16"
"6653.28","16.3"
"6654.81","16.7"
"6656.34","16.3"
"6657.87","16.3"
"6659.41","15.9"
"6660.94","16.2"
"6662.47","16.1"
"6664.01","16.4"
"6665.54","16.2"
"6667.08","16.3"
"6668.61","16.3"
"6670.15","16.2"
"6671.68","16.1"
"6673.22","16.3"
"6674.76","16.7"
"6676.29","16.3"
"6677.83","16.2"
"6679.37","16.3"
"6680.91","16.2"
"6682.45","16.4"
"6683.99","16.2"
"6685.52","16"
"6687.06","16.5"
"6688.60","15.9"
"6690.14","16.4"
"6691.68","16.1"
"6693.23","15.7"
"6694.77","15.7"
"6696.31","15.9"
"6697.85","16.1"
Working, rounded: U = 0.520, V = 0.286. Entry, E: 0.6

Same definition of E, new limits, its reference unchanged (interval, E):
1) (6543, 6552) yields 0.5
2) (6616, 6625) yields -0.3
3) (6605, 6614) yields 0.3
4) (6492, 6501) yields 0.0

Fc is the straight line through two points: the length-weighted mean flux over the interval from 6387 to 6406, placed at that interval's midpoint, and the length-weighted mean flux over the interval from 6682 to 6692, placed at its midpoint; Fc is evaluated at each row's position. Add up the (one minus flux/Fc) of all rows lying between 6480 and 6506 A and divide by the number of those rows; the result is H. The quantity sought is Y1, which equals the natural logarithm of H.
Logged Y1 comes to -4.1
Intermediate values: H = 0.017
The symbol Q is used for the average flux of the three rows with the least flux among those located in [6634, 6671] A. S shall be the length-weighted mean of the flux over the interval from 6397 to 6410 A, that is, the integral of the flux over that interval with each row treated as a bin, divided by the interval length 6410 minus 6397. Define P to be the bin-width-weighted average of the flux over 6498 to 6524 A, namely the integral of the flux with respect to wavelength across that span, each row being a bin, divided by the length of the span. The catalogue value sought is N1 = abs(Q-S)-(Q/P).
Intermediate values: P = 16.7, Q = 16.0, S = 17.3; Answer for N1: 0.36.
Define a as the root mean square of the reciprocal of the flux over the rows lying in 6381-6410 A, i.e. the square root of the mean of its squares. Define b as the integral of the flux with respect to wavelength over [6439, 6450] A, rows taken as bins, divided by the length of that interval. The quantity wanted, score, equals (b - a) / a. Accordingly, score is 295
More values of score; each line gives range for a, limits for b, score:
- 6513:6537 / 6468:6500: 280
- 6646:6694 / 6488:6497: 269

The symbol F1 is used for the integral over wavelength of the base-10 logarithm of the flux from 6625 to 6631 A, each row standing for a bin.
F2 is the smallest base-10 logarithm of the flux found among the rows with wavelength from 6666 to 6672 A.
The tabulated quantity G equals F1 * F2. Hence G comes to 8.8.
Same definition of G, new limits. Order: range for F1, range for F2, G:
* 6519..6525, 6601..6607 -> 8.9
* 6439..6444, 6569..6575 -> 7.4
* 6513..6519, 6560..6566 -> 8.4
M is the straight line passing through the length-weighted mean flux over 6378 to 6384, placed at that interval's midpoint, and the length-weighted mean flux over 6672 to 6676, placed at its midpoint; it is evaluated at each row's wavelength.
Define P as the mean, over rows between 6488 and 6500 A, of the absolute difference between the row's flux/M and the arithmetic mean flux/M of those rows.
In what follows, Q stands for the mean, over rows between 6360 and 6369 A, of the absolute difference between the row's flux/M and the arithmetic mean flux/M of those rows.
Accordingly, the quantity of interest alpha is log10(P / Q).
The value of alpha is 0.04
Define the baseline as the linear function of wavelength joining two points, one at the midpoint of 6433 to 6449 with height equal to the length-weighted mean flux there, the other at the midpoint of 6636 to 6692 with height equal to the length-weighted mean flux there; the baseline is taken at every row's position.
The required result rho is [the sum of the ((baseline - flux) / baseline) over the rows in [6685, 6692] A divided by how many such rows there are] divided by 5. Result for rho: 0.000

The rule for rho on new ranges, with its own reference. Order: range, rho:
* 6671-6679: -0.001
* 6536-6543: 0.006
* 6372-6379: -0.002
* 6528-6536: 0.004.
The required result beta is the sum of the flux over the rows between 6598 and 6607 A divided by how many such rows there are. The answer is 16.3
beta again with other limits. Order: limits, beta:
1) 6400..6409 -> 17.3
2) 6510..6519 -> 16.8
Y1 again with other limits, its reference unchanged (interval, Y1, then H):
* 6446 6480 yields -4.5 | 0.011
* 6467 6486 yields -5.0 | 0.007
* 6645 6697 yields -5.2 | 0.005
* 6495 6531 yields -4.7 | 0.009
